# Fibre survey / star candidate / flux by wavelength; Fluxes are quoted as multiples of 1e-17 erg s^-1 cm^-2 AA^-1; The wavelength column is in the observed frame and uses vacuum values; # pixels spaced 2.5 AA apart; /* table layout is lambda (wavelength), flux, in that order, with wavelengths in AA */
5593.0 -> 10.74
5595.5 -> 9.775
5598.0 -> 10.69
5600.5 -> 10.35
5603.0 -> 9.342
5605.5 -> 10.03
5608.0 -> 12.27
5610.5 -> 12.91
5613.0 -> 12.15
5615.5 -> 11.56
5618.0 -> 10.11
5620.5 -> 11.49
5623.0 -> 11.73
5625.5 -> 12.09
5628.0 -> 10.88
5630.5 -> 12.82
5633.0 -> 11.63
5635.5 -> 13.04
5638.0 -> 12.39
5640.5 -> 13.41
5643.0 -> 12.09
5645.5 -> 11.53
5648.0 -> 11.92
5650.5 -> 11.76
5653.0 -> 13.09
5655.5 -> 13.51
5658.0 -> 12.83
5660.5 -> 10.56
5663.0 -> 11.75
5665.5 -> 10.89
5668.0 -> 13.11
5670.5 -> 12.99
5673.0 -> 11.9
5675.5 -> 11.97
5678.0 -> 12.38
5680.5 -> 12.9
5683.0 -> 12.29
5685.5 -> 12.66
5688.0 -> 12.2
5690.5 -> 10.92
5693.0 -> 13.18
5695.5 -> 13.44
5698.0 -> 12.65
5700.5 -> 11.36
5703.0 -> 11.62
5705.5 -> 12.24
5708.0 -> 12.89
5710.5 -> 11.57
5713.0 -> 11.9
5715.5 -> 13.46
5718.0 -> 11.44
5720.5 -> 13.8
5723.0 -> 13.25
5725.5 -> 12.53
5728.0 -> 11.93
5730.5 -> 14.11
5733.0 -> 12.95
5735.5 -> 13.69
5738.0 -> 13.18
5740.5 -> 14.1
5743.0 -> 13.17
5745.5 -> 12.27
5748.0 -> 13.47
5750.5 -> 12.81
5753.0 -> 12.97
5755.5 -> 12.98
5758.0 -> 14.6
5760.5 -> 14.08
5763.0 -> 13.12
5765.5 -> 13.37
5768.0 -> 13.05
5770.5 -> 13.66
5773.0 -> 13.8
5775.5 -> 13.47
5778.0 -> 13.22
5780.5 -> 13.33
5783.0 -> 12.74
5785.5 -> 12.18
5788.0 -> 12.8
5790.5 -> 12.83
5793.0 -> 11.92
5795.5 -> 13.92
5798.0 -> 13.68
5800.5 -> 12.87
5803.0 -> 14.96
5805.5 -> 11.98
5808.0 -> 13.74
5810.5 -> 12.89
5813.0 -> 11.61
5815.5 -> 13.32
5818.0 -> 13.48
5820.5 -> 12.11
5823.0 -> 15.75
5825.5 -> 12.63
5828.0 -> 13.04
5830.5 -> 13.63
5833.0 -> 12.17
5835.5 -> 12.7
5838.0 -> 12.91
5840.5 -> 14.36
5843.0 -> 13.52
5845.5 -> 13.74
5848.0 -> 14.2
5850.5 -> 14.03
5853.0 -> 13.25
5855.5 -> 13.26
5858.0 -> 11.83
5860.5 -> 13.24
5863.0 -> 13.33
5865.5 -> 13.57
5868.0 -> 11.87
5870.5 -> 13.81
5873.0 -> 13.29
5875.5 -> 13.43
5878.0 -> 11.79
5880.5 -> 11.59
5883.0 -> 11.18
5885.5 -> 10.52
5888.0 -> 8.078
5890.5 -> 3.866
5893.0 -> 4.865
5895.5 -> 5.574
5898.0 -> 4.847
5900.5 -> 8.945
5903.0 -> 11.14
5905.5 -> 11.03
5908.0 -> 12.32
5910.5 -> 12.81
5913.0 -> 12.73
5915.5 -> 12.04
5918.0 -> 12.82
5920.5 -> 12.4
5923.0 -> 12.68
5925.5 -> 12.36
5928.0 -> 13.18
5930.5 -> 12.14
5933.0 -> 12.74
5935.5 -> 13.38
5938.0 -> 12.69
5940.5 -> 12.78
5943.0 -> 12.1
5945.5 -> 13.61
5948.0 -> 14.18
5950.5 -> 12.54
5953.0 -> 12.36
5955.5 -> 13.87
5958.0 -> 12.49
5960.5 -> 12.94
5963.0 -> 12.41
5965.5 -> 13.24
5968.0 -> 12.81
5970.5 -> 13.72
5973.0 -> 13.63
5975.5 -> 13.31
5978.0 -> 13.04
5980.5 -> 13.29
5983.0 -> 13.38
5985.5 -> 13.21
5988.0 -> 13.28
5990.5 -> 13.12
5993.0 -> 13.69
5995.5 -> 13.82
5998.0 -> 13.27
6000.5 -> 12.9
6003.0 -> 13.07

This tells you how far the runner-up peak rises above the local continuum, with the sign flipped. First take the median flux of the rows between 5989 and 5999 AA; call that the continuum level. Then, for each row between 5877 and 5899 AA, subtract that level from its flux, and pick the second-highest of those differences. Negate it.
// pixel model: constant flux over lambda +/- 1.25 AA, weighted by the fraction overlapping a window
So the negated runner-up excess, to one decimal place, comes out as 1.9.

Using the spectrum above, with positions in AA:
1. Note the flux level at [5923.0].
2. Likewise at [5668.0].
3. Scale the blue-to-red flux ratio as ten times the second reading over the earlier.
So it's 10.3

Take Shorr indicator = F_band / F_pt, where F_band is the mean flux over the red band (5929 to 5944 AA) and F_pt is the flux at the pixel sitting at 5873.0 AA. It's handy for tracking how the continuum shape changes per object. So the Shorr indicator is 0.95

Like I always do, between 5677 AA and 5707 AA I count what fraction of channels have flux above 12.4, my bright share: 0.42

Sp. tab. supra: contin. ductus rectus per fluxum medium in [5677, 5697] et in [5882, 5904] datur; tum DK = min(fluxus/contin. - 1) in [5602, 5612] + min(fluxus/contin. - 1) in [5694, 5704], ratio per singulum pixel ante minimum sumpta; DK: -0.4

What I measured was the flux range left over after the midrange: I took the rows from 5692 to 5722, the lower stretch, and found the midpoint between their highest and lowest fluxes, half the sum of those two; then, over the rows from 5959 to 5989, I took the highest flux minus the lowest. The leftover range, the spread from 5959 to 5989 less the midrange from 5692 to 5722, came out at -11.3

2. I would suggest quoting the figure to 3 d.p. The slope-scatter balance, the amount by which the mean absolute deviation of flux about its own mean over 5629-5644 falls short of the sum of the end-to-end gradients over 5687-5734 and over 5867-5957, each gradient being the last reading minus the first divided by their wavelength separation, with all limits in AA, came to -0.487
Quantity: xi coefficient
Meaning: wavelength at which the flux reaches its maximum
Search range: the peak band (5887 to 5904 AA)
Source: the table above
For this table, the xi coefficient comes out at 5903.0 AA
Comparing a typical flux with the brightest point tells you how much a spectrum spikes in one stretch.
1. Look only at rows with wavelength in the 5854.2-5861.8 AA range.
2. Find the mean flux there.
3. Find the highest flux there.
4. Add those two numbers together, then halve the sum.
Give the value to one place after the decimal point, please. 13.0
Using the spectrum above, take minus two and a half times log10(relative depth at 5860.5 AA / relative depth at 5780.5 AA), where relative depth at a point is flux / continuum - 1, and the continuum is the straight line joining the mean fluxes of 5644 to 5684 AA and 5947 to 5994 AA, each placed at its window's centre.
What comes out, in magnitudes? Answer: 0.7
